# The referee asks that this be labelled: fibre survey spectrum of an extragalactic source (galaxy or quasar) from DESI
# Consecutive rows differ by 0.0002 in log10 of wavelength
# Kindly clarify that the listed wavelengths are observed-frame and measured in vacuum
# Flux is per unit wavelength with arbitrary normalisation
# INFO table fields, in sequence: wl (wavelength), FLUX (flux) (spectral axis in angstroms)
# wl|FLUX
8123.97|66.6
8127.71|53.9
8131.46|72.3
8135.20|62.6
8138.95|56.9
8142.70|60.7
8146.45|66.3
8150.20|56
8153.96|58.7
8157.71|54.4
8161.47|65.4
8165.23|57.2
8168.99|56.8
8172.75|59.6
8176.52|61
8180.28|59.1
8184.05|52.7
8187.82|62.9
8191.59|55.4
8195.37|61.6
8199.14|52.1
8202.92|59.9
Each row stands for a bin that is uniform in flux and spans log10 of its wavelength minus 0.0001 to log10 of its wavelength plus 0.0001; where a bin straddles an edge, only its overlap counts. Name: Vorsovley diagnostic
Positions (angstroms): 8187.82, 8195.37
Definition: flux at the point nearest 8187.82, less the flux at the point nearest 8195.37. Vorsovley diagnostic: 1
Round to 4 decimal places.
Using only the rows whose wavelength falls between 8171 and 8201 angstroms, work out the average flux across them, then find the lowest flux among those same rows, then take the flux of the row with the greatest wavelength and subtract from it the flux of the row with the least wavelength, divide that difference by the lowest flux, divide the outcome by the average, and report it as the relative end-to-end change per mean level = -0.0025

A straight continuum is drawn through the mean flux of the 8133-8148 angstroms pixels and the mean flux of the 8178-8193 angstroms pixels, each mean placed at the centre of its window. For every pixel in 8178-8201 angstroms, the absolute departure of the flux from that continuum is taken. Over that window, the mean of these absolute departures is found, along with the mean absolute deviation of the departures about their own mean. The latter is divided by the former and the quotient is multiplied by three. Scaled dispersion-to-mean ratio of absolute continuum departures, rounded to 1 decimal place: 1.3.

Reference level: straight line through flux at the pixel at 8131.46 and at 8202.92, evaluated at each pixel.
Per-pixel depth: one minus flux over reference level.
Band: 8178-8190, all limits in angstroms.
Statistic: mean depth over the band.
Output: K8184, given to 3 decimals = 0.078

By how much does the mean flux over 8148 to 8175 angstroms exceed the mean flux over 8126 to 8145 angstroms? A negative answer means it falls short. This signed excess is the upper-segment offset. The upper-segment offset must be -3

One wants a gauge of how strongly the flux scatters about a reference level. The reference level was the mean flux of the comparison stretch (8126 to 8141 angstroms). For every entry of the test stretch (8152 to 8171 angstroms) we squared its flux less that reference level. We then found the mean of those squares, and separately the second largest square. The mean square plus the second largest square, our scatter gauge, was 44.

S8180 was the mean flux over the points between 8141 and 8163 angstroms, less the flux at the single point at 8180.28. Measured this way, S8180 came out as 1.1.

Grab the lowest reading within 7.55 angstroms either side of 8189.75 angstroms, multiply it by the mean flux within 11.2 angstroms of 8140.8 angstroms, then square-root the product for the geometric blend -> 57.4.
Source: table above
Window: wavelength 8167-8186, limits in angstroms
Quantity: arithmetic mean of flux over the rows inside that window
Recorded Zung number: 58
